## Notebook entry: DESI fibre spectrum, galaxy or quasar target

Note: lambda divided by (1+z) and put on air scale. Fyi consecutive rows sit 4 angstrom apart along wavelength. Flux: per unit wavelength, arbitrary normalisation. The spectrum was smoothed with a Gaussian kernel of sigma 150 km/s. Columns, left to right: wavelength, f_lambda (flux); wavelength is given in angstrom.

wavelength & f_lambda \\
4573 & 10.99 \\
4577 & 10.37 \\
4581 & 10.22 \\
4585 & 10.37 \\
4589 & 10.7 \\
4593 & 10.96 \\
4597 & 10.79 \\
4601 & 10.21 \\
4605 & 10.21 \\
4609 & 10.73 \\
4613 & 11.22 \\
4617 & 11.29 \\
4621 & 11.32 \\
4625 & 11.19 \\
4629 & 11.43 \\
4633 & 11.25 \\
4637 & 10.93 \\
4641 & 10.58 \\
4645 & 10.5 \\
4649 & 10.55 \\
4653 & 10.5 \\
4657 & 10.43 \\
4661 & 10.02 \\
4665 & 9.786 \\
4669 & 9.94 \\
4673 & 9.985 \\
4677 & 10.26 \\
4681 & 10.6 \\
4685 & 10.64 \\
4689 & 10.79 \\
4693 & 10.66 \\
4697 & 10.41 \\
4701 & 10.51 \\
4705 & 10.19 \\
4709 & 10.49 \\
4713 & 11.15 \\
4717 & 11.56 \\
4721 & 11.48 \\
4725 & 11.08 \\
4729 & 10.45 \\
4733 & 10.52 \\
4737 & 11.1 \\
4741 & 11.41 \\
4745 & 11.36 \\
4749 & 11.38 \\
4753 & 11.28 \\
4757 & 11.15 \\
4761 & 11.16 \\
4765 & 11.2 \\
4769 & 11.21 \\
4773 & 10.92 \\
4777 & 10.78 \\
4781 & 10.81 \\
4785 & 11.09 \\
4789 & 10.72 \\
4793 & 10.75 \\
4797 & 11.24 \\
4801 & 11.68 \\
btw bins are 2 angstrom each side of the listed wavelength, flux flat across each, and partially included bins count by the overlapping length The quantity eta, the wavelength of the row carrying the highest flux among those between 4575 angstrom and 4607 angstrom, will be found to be 4593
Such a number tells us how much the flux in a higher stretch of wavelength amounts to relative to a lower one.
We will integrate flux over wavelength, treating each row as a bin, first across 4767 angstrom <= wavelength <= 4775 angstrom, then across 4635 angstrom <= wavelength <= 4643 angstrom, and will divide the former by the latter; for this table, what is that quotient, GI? 1.03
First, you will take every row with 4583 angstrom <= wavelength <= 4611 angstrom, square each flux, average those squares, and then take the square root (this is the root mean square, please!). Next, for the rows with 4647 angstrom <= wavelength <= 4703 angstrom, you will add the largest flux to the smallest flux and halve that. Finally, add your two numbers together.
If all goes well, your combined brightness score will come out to 20.9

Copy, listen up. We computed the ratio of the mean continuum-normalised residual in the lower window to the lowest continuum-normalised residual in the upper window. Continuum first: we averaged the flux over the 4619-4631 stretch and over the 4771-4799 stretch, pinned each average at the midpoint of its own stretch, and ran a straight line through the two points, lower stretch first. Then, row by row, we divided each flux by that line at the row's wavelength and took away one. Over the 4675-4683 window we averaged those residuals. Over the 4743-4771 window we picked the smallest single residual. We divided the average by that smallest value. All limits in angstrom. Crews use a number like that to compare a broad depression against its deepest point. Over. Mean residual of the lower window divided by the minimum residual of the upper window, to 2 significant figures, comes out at -4.1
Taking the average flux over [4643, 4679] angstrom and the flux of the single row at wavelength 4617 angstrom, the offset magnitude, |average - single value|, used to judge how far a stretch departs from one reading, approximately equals 1.07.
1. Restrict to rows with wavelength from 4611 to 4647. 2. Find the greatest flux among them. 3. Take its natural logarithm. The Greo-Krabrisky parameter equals 2.44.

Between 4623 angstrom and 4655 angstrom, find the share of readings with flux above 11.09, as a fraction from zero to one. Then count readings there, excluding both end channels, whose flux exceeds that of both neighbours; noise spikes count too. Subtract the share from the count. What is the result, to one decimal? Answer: 1.6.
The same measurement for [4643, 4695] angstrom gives 2.0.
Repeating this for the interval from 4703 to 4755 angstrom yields 2.4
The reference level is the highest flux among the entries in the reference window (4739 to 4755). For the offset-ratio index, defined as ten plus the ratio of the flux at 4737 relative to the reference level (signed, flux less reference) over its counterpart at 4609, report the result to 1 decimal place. 10.5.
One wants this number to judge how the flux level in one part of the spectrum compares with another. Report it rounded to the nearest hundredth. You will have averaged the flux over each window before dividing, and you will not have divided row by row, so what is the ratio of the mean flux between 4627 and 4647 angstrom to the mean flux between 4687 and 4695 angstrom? 1.02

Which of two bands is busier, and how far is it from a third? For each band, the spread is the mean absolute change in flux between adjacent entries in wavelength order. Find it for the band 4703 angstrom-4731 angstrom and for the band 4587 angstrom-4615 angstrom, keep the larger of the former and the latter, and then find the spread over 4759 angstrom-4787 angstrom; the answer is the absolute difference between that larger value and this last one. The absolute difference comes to 0.28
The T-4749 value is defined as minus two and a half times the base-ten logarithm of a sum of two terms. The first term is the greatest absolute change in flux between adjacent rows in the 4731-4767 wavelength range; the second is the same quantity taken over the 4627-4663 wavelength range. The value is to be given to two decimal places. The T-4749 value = 0.01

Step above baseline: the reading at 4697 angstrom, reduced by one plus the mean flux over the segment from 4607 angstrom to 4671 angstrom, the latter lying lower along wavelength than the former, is -1.3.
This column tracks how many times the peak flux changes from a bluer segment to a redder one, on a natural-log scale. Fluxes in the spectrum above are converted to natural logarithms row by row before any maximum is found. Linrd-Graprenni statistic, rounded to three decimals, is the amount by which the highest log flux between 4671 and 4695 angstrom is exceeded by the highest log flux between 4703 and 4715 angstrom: 0.033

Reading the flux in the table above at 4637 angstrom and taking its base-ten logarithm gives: 1.04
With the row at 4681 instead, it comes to 1.03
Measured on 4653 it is 1.02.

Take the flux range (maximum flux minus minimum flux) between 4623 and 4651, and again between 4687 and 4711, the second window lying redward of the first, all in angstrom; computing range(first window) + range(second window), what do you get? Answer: 1.5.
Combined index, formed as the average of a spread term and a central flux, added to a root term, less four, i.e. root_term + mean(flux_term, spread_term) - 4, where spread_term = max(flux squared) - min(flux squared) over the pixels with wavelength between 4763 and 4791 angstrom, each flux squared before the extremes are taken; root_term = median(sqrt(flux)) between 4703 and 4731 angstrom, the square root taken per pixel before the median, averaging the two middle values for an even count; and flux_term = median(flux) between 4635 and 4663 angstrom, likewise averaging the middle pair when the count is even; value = 10.0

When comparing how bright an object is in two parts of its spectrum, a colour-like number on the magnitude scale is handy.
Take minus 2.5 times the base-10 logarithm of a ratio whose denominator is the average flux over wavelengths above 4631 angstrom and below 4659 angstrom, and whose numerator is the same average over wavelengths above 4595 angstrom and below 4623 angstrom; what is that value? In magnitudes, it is -0.015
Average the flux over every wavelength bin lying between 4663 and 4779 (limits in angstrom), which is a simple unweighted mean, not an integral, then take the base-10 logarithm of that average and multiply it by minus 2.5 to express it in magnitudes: -2.58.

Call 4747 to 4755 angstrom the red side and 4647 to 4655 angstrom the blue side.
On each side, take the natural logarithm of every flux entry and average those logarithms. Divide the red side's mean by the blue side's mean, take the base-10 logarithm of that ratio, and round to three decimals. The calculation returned 0.013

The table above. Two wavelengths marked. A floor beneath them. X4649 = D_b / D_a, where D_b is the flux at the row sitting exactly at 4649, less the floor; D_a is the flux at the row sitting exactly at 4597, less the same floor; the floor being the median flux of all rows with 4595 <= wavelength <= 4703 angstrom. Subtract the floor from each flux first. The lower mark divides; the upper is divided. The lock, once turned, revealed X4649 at -0.1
